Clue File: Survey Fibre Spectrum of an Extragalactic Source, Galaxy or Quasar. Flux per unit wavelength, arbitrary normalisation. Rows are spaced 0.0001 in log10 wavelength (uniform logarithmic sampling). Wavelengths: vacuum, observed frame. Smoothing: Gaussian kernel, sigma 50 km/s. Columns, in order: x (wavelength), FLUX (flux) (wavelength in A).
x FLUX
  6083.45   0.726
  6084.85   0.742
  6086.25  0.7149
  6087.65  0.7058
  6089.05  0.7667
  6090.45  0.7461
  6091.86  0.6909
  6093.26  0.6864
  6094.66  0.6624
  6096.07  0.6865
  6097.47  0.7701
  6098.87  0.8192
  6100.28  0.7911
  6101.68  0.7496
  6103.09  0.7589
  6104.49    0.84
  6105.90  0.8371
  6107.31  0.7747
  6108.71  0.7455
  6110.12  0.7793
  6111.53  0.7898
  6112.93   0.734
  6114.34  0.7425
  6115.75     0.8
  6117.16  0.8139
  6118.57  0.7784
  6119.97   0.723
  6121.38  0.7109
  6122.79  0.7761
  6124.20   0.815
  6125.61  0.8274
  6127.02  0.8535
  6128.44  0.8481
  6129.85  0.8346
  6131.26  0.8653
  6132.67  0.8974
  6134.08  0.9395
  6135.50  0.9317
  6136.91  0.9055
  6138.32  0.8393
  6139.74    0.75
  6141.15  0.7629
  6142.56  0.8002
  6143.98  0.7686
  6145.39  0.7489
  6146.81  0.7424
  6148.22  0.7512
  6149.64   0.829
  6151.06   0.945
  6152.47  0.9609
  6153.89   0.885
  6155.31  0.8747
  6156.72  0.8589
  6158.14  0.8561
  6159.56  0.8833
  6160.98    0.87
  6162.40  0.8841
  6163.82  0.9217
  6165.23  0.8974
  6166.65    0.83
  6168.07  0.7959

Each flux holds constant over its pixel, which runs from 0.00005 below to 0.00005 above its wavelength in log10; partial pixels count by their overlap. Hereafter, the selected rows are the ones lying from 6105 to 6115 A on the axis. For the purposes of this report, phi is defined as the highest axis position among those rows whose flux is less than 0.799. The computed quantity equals 6114.34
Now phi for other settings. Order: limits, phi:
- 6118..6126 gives 6122.79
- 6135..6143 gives 6141.15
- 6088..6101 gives 6100.28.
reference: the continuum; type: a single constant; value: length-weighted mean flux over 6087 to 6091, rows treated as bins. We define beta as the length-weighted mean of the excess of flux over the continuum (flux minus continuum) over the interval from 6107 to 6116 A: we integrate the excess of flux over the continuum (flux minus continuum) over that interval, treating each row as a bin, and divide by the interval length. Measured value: 0.02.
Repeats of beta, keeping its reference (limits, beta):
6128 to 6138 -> 0.15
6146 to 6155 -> 0.11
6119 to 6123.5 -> 0.00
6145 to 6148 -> 0.01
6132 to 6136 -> 0.18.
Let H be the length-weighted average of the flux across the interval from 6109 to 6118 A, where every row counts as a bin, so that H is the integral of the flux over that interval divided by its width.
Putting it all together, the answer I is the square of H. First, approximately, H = 0.775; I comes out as 0.600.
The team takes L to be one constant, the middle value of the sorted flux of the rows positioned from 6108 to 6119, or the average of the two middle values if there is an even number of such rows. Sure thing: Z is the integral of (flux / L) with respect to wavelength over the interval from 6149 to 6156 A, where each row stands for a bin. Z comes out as 8.1 A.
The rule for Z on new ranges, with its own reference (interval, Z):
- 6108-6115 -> 6.8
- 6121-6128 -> 7.2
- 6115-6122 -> 6.9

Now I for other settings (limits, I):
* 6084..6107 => 0.560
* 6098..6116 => 0.610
